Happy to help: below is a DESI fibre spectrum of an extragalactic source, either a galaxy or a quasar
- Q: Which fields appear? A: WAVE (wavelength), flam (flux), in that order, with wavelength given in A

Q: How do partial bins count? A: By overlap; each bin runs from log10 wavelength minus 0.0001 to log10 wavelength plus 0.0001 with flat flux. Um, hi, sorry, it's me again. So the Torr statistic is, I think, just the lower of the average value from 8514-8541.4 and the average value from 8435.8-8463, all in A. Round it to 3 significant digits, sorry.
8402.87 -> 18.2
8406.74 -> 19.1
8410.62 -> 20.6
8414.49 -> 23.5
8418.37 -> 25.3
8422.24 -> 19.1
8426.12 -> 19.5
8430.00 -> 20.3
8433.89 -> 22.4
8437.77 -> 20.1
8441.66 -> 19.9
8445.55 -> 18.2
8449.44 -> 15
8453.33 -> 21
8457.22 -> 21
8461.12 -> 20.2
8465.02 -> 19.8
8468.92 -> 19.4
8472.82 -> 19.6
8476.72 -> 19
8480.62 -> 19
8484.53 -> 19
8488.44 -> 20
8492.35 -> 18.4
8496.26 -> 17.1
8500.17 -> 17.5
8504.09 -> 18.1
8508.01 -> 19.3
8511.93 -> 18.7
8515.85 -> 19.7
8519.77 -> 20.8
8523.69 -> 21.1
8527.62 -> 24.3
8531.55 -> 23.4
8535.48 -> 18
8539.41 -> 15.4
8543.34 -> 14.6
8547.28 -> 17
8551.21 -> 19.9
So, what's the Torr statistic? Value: 19.3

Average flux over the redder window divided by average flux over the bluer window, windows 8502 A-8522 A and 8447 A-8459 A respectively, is 1.02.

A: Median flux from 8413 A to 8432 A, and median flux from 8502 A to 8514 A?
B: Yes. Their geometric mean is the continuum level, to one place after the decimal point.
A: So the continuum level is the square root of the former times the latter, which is 19.5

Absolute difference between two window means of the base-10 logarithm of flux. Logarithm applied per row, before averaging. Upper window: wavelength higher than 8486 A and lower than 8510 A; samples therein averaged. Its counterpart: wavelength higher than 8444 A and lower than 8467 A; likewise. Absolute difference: 0.016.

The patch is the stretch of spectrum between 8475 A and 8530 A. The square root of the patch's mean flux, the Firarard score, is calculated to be 4.41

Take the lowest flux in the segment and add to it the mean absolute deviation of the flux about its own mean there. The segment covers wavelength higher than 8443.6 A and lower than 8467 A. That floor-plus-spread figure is 16.7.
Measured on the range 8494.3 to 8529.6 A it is 18.7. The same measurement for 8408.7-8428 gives 21.3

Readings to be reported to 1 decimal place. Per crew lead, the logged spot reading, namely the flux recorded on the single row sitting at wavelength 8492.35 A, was 18.4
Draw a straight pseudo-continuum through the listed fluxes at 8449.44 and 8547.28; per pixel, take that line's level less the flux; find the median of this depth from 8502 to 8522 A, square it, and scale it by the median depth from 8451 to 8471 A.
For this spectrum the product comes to -48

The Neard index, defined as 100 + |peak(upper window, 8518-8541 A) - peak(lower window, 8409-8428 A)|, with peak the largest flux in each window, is 101.0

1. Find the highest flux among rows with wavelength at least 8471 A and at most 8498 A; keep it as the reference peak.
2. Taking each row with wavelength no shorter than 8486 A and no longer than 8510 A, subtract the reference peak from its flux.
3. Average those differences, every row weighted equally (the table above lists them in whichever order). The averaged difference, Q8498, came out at -1.6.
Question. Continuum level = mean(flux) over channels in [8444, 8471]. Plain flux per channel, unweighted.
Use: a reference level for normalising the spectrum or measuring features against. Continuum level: 19.2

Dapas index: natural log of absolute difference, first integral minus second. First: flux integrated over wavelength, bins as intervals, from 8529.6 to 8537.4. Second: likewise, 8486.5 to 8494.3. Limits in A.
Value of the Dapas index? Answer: 2.5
